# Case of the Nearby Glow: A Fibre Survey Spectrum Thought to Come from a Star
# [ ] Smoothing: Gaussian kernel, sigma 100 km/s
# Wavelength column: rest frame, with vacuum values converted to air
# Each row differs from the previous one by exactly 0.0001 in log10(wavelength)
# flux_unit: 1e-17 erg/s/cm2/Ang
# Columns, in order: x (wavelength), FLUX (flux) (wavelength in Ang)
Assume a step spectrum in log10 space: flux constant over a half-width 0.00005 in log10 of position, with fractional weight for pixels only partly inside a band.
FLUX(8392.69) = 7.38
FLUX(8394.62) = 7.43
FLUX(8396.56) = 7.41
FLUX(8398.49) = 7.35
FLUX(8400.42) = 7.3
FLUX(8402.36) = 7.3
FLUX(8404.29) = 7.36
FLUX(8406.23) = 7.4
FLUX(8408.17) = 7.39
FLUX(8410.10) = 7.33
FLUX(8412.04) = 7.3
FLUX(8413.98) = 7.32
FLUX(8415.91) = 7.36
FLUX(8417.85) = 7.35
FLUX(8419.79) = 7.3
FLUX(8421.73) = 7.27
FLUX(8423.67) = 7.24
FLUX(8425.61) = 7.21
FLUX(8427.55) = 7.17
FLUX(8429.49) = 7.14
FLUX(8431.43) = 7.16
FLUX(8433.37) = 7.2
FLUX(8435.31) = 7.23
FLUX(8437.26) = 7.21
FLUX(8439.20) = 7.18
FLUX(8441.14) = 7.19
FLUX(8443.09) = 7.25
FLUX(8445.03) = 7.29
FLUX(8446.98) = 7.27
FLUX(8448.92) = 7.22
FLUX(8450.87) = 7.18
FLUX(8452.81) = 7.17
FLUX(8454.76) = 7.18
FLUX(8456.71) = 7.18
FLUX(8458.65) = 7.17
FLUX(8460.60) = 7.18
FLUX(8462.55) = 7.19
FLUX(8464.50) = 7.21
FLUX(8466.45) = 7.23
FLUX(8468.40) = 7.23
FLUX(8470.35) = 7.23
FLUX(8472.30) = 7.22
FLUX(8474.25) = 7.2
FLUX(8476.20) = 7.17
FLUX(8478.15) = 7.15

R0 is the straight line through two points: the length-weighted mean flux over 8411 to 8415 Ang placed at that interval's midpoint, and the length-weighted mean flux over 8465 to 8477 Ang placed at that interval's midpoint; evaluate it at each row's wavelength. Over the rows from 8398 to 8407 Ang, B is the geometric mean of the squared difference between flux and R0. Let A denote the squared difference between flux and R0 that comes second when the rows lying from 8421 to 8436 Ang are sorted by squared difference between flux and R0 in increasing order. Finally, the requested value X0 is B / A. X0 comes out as 0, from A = 0.0021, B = 0.0010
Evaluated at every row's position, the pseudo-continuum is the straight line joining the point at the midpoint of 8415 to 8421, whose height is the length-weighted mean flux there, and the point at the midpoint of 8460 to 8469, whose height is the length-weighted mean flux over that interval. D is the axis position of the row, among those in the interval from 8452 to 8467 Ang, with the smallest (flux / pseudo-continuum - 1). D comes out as 8452.81 Ang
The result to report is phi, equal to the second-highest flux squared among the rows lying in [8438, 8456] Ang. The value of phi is 52.9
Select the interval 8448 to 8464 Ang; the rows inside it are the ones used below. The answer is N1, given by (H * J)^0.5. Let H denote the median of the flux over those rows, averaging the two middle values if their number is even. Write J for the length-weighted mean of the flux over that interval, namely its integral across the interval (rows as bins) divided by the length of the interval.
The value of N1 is 7.18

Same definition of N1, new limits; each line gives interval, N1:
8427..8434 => 7.17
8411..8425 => 7.30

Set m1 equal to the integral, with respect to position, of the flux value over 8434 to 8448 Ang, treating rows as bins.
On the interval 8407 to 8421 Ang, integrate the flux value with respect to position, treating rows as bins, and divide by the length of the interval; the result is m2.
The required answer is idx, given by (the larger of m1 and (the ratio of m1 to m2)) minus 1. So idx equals 100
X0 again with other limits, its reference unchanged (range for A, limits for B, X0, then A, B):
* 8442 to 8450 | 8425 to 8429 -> 50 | 0.0002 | 0.0098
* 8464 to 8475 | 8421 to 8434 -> 129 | 0.0001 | 0.0065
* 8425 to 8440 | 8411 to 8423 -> 0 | 0.0039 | 0.0003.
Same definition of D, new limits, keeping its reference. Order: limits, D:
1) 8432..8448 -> 8439.20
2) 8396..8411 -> 8400.42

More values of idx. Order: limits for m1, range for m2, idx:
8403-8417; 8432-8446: 102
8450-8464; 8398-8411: 100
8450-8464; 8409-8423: 100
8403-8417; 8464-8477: 102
